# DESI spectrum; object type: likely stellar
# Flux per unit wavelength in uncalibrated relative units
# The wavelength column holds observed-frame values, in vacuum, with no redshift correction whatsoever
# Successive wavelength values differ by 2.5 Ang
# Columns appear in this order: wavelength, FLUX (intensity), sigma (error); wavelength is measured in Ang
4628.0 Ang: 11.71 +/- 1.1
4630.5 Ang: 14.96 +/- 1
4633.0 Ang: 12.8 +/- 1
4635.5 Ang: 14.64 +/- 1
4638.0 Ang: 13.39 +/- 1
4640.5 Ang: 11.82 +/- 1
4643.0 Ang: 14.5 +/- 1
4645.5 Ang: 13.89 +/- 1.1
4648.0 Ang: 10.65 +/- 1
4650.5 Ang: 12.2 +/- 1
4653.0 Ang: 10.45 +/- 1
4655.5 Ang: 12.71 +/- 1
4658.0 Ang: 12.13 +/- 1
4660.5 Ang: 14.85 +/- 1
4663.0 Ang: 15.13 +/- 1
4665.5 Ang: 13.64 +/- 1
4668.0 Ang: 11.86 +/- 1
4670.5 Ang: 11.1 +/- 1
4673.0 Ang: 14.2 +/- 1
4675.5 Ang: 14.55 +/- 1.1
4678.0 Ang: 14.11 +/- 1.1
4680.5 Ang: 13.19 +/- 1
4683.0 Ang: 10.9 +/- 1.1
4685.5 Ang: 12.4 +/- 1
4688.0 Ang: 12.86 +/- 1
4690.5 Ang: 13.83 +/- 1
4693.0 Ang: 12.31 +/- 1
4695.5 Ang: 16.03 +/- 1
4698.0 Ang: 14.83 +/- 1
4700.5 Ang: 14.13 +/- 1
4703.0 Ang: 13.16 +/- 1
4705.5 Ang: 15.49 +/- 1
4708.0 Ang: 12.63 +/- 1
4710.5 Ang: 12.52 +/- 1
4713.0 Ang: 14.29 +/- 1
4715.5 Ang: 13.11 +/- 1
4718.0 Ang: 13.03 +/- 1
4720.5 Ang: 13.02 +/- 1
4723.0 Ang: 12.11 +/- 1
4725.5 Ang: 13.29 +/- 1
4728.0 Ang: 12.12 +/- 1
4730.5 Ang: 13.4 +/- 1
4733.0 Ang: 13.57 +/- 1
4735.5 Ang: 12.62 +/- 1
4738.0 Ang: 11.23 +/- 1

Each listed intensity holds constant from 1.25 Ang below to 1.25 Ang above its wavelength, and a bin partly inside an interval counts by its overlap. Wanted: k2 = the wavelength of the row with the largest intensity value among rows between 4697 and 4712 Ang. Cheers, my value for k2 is 4705.5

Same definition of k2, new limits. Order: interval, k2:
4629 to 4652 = 4630.5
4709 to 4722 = 4713.0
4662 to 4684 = 4663.0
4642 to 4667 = 4663.0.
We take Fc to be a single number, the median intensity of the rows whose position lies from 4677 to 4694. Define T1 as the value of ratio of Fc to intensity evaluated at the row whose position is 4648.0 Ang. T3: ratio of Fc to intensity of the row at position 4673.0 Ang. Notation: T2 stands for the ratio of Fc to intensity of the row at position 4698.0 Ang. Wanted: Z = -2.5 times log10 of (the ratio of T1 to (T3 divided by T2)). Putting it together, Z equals -0.16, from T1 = 1.21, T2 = 0.87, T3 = 0.91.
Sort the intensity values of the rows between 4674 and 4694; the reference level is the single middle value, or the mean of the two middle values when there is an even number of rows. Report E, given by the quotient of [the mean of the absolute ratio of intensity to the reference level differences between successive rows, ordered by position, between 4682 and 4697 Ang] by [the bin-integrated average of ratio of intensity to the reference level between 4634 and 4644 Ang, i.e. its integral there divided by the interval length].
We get 0.121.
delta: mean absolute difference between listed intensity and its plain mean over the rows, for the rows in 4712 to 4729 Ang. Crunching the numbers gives 0.50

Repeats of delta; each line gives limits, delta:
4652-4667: 1.39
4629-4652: 1.19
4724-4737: 0.50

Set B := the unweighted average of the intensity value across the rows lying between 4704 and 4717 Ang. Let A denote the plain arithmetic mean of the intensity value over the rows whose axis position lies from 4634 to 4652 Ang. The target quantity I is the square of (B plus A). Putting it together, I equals 709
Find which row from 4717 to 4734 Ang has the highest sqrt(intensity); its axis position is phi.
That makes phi 4733.0 Ang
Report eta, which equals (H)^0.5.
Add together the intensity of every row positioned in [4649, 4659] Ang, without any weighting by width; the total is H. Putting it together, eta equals 7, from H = 47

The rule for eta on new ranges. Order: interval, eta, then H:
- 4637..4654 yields 9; 87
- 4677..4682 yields 5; 27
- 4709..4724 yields 9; 78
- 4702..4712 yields 7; 54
